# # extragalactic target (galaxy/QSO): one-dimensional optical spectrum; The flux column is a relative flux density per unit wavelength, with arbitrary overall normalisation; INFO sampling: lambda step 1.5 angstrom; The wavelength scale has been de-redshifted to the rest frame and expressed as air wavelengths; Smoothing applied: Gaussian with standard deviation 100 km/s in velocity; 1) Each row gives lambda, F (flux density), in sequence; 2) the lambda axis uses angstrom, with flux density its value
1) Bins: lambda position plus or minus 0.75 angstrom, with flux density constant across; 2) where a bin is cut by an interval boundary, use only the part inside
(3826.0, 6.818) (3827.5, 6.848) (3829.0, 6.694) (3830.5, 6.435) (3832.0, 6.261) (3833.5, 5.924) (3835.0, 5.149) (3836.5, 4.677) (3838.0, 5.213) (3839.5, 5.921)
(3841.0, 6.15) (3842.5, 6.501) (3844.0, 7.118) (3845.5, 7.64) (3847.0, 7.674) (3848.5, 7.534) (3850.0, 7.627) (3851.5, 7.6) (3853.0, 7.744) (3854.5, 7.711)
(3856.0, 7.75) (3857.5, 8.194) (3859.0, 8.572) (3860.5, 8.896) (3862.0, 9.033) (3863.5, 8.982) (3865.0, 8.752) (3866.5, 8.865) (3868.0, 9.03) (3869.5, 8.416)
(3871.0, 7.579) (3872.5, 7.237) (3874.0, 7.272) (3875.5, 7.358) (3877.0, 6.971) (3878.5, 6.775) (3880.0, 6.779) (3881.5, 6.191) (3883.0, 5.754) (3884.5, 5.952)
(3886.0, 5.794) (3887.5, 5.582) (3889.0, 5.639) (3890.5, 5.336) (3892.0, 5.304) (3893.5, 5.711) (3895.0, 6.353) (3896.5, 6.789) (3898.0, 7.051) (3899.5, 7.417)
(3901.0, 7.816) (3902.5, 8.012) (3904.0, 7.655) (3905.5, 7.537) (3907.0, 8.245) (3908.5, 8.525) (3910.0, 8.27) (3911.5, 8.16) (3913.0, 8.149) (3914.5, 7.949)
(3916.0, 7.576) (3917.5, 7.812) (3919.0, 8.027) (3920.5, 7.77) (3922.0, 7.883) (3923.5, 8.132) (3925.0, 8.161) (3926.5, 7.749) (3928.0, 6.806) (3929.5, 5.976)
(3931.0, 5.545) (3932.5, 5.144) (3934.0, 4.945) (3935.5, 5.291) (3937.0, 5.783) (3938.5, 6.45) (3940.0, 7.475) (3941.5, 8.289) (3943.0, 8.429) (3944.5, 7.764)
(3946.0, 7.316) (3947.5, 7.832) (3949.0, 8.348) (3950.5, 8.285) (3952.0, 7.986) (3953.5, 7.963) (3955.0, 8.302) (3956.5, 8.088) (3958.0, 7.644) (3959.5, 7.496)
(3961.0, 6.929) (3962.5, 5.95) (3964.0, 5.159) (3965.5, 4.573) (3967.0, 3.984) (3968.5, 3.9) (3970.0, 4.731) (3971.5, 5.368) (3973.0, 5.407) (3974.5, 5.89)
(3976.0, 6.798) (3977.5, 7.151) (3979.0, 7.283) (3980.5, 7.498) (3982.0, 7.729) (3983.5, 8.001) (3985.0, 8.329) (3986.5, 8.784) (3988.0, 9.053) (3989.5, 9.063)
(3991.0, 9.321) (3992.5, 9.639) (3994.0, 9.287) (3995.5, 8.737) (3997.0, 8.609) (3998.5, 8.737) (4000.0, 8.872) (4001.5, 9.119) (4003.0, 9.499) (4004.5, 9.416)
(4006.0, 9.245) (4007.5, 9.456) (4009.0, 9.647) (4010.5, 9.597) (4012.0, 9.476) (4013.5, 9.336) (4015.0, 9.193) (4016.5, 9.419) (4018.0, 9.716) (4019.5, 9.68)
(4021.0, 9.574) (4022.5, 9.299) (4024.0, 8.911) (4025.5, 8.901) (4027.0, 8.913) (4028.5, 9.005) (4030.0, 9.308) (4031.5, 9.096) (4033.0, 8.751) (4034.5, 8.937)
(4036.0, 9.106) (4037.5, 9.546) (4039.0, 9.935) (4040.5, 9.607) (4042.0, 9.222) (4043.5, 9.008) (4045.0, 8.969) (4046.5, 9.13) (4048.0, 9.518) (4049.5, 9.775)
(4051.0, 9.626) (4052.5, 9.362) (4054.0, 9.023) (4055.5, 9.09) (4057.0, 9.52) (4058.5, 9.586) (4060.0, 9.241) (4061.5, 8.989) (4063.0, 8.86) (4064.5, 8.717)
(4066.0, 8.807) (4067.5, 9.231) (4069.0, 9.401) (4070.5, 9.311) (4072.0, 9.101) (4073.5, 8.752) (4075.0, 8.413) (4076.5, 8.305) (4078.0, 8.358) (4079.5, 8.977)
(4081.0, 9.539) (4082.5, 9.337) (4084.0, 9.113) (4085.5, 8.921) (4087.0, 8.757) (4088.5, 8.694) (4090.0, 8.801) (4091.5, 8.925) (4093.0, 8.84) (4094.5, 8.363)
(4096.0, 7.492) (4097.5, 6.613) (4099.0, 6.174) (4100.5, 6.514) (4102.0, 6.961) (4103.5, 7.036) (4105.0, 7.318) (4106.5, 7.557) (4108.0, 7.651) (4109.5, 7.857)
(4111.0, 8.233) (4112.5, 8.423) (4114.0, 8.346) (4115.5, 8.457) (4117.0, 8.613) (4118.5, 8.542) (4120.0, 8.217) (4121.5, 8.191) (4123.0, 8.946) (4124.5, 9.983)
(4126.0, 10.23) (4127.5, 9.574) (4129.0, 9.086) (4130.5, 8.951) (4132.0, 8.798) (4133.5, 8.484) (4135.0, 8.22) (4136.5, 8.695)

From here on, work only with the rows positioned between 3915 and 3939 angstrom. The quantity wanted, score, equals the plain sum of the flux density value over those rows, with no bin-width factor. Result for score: 109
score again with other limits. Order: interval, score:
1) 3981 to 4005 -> 142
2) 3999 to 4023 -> 151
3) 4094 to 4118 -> 122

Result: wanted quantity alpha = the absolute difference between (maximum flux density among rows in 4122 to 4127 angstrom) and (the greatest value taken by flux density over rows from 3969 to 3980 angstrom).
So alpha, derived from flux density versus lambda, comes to 2.9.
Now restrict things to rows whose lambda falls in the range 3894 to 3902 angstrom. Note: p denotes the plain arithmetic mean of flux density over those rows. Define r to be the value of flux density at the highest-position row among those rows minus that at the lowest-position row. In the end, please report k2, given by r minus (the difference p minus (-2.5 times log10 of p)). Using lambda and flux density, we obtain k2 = -7.7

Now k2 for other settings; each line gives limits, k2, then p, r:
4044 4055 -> -11.7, 9.3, 0.1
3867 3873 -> -12.1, 8.1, -1.8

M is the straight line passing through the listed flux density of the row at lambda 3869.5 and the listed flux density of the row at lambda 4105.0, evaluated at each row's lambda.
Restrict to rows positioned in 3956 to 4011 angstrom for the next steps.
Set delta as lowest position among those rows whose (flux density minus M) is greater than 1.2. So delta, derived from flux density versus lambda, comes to 3989.5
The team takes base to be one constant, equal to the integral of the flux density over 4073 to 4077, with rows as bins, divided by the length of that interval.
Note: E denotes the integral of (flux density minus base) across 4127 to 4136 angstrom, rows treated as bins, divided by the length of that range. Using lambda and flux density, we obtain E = 0.34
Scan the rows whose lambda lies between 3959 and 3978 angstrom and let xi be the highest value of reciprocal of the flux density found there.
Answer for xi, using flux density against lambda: 0.256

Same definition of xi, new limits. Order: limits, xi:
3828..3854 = 0.214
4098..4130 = 0.162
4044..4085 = 0.120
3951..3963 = 0.168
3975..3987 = 0.147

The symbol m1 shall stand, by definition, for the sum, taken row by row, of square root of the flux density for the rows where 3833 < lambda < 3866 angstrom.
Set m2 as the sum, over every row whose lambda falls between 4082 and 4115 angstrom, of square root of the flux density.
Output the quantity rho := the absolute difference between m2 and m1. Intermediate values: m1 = 59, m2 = 62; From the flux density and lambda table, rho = 3.0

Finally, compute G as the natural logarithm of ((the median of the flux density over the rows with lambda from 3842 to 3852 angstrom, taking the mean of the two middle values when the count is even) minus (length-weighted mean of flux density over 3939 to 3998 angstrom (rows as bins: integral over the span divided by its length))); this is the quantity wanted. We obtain -1.59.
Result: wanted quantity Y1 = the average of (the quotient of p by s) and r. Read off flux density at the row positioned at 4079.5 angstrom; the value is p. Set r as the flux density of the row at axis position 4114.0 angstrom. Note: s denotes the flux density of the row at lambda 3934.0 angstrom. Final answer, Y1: 5.1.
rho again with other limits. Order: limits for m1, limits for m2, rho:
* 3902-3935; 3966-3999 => 0.4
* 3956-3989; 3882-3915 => 1.6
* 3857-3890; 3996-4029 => 7.1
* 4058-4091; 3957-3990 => 9.5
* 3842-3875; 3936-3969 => 4.3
